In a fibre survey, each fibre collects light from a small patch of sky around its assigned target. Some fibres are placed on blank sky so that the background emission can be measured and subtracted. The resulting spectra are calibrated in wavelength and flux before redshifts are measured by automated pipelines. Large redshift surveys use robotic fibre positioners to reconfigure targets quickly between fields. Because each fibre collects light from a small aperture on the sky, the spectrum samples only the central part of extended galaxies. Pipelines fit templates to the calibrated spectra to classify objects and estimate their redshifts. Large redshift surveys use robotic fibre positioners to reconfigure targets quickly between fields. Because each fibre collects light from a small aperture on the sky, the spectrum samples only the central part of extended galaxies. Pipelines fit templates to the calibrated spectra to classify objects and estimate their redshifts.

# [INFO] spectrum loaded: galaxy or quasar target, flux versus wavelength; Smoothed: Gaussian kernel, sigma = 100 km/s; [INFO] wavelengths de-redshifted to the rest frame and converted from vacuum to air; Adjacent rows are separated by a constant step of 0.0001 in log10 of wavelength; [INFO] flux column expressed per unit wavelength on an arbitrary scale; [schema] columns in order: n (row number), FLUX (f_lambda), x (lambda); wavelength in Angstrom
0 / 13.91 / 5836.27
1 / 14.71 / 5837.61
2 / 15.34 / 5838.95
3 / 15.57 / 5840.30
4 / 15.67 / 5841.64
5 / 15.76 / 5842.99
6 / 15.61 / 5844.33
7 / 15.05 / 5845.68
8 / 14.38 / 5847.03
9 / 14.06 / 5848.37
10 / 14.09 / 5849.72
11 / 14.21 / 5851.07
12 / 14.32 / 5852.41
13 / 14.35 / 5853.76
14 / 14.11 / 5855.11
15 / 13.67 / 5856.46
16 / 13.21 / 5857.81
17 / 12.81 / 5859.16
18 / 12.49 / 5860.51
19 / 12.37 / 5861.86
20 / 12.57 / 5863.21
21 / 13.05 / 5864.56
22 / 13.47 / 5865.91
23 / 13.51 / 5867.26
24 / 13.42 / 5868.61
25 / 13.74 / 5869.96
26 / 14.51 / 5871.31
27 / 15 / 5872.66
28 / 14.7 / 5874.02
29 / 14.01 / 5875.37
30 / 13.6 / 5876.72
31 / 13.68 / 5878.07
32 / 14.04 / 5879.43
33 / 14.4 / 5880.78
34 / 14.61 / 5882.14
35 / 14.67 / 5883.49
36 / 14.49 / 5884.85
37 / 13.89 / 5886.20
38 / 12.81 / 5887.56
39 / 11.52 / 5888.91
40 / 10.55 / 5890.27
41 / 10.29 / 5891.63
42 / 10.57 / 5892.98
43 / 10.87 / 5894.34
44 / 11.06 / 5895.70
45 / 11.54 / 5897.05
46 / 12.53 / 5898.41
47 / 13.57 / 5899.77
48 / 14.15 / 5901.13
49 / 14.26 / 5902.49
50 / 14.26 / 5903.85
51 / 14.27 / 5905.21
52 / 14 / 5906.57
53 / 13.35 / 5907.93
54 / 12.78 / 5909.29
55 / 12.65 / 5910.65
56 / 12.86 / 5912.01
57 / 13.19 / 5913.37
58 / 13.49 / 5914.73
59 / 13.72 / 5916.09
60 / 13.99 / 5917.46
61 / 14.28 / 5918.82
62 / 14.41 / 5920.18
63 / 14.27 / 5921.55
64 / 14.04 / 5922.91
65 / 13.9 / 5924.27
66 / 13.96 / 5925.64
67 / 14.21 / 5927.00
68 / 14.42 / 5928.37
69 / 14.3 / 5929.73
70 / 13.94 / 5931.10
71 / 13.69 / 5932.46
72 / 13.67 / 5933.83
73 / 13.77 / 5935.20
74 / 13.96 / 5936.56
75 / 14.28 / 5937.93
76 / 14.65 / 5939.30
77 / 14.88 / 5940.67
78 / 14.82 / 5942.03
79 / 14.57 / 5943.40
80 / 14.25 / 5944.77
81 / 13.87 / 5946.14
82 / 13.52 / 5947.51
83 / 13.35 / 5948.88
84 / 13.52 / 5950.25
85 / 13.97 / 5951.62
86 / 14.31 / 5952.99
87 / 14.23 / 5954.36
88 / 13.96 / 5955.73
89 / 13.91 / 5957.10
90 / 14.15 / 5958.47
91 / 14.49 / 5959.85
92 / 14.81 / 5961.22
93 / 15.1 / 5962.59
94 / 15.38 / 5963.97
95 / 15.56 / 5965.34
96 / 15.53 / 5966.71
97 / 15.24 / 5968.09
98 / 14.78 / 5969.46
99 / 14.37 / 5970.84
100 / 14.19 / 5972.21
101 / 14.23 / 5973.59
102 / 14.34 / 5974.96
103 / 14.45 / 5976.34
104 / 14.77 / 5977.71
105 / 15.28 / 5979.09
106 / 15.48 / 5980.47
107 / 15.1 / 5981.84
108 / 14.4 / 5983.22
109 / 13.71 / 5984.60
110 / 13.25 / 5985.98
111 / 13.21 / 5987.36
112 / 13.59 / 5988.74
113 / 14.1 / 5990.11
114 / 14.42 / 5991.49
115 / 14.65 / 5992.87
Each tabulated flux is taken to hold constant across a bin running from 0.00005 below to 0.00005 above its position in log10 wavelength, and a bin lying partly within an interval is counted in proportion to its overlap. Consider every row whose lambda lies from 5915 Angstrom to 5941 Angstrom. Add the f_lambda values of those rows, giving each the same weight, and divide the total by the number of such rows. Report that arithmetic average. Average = 14.1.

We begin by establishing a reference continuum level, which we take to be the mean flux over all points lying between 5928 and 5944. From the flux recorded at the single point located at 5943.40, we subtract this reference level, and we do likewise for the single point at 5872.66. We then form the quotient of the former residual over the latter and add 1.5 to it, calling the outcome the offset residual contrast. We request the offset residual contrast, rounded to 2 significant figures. 1.9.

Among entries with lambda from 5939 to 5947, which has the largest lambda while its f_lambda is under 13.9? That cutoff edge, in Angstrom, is 5946.14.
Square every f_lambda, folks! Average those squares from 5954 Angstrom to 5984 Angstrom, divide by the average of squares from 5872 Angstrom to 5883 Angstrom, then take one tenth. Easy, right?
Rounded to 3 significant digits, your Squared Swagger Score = 0.107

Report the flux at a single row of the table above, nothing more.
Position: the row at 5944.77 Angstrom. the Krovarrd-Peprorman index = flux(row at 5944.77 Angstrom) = 14.25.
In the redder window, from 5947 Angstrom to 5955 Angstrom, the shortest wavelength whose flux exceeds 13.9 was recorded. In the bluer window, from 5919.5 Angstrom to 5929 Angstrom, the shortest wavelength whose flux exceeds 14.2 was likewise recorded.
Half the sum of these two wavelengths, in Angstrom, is 5935.9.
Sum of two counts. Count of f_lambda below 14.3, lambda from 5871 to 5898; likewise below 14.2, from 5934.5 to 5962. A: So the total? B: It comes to 23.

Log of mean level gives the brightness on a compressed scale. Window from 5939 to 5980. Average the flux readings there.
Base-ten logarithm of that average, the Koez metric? 1.161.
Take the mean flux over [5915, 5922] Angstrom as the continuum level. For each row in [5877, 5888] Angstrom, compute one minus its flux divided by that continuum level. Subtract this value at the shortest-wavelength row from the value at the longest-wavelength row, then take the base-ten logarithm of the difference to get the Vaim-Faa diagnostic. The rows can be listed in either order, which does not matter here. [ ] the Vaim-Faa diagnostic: -1.21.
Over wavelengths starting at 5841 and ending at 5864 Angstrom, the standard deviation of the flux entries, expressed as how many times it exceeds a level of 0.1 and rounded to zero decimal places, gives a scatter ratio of 11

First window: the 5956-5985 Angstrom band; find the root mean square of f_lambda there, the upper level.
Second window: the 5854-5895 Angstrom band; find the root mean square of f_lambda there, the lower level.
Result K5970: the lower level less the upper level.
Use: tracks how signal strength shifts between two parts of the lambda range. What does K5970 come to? -1.5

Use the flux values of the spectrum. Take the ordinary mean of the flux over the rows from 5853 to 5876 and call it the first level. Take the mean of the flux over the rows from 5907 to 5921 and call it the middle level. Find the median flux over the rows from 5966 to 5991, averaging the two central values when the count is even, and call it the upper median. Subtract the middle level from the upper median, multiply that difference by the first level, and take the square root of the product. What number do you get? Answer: 3.5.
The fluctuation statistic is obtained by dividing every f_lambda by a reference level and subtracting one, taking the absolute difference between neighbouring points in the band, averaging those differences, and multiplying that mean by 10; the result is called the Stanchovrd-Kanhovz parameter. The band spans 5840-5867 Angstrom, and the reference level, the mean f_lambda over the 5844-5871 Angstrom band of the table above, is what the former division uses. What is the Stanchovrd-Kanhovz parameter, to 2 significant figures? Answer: 0.20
